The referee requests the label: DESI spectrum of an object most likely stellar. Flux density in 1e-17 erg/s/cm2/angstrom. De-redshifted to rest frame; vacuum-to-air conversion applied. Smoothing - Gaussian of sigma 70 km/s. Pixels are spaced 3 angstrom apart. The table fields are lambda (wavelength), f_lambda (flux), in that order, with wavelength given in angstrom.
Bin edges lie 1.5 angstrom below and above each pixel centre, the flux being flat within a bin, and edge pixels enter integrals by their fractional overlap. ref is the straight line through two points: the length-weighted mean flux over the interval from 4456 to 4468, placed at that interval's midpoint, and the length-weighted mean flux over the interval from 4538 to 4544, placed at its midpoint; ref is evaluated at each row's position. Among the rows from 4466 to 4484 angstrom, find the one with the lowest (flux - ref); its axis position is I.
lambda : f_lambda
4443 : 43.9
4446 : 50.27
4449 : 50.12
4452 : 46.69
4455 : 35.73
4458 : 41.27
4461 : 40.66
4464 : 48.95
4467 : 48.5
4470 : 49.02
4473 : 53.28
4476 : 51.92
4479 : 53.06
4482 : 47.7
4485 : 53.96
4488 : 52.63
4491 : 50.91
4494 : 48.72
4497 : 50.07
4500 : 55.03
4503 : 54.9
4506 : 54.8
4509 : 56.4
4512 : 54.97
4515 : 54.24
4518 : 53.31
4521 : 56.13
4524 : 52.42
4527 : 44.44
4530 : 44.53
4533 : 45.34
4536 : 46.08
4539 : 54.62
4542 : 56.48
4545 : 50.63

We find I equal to 4482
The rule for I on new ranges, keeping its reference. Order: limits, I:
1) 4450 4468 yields 4455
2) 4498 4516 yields 4515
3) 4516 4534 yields 4530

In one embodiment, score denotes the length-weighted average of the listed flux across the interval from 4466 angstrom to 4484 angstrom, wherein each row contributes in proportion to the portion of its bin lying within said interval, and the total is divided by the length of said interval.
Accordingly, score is 50.7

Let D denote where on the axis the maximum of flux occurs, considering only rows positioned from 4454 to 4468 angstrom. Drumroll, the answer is 4464 angstrom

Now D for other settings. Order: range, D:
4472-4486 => 4485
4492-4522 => 4509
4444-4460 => 4446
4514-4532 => 4521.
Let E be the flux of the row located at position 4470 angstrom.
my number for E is 49.02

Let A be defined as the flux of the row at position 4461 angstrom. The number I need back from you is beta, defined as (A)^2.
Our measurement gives 1653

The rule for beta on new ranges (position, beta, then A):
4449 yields 2512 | 50.12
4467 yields 2352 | 48.5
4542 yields 3190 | 56.48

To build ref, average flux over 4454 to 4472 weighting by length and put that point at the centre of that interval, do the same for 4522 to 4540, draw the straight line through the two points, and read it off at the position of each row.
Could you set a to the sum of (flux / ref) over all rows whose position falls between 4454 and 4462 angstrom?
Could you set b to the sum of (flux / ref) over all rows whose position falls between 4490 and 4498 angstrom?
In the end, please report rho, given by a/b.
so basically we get 0.82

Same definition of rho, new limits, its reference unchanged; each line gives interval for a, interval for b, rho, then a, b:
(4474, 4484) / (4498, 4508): 0.95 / 3.37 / 3.54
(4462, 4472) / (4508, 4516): 0.93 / 3.28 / 3.52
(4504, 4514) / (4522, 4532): 1.20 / 3.55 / 2.96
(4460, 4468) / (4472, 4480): 0.88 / 3.10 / 3.50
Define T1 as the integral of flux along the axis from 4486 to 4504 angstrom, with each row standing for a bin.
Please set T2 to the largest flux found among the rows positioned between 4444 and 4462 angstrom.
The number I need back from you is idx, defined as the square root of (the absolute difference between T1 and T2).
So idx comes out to 29.8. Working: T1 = 936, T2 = 50.27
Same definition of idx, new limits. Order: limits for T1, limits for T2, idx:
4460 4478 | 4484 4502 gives 28.8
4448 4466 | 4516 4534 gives 27.1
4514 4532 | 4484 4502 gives 29.3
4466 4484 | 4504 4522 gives 29.3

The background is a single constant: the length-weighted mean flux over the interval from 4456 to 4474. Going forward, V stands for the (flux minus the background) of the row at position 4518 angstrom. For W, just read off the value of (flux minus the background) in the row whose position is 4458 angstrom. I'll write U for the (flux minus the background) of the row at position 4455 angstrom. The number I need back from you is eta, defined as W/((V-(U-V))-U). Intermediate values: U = -10.7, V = 6.9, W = -5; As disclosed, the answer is -0.1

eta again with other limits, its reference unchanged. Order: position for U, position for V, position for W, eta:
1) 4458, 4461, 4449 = -3.0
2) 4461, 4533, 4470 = 0.3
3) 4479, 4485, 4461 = -3.2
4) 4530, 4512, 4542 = 0.5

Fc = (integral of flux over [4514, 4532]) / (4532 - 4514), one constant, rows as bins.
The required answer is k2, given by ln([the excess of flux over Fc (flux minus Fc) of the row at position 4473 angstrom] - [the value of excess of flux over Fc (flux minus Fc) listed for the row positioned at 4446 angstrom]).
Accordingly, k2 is 1.1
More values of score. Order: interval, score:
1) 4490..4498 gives 49.8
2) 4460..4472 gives 47.3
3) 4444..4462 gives 44.2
